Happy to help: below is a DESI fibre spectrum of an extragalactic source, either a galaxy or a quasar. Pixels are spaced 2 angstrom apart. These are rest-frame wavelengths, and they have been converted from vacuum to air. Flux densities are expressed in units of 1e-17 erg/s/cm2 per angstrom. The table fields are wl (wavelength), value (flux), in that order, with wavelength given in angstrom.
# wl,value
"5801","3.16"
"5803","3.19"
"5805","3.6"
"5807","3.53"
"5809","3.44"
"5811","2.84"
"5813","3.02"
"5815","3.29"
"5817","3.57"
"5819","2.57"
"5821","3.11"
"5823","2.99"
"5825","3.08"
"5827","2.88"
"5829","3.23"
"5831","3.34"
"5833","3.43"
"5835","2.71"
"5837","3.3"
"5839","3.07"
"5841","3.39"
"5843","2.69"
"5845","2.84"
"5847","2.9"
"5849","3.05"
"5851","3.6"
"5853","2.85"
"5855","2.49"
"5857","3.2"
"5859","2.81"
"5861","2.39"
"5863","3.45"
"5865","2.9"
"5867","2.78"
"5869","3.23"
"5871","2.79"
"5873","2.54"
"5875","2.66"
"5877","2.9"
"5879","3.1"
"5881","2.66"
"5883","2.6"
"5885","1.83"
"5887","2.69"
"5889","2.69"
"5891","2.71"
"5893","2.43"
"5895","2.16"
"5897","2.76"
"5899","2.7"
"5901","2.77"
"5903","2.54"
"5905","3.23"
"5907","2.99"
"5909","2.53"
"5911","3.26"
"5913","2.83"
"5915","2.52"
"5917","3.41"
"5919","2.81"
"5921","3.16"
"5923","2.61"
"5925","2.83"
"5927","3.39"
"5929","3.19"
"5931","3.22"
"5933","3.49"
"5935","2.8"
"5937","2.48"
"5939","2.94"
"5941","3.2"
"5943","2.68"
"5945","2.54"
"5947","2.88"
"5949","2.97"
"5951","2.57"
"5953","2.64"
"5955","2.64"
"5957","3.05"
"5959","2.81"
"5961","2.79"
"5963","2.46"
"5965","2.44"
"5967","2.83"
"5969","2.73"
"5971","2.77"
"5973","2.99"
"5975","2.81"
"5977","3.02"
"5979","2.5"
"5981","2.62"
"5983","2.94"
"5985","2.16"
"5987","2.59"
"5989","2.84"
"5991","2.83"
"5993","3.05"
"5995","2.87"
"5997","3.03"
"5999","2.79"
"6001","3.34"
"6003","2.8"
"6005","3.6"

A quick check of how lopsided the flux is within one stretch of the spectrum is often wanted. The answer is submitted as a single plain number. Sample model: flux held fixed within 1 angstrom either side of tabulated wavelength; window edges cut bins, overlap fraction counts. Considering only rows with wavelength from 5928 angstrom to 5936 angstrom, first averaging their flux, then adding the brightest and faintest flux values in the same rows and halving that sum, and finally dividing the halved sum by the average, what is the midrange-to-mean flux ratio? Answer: 0.991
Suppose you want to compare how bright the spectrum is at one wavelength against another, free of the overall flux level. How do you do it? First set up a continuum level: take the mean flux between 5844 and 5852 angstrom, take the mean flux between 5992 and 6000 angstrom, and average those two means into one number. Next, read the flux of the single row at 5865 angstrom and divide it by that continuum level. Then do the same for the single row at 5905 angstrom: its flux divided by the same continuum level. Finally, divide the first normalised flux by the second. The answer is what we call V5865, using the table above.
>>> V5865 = 0.90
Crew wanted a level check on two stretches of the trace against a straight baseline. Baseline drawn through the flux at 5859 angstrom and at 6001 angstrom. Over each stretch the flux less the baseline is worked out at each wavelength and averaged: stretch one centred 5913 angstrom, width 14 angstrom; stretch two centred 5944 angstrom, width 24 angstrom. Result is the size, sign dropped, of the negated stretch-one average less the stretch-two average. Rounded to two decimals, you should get 0.41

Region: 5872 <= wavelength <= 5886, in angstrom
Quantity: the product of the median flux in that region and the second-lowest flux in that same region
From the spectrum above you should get 6.8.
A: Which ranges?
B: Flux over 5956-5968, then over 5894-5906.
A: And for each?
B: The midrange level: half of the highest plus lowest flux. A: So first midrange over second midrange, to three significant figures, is 1.02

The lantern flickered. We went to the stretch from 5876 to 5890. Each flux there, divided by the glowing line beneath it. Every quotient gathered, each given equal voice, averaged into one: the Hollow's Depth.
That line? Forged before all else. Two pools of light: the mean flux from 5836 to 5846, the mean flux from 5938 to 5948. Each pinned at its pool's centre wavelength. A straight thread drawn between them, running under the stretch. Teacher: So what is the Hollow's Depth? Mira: 0.89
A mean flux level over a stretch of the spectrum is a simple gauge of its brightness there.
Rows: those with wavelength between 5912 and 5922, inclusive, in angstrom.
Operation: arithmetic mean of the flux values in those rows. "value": 2.95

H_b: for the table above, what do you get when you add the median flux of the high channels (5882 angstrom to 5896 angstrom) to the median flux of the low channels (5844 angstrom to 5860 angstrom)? 5.5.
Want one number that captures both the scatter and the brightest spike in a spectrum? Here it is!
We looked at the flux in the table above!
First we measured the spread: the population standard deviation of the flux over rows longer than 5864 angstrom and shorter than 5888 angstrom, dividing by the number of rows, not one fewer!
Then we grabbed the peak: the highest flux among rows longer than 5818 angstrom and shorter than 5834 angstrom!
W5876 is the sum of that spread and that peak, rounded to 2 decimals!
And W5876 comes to 3.76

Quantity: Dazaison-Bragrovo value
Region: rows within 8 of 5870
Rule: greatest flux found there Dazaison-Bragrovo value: 3.45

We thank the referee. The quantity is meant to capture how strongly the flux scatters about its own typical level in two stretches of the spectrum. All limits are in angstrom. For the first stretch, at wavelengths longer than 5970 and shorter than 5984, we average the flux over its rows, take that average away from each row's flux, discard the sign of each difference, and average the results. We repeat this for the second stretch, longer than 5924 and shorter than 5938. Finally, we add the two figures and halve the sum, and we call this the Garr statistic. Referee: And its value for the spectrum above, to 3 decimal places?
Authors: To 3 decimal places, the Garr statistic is 0.228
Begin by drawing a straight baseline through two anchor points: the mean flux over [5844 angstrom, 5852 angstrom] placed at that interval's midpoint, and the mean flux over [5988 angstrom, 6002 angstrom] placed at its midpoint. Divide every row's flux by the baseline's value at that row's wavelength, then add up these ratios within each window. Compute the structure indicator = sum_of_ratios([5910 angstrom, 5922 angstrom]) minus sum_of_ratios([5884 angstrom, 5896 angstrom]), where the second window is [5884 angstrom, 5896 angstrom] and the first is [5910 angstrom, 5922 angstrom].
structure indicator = 1.2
